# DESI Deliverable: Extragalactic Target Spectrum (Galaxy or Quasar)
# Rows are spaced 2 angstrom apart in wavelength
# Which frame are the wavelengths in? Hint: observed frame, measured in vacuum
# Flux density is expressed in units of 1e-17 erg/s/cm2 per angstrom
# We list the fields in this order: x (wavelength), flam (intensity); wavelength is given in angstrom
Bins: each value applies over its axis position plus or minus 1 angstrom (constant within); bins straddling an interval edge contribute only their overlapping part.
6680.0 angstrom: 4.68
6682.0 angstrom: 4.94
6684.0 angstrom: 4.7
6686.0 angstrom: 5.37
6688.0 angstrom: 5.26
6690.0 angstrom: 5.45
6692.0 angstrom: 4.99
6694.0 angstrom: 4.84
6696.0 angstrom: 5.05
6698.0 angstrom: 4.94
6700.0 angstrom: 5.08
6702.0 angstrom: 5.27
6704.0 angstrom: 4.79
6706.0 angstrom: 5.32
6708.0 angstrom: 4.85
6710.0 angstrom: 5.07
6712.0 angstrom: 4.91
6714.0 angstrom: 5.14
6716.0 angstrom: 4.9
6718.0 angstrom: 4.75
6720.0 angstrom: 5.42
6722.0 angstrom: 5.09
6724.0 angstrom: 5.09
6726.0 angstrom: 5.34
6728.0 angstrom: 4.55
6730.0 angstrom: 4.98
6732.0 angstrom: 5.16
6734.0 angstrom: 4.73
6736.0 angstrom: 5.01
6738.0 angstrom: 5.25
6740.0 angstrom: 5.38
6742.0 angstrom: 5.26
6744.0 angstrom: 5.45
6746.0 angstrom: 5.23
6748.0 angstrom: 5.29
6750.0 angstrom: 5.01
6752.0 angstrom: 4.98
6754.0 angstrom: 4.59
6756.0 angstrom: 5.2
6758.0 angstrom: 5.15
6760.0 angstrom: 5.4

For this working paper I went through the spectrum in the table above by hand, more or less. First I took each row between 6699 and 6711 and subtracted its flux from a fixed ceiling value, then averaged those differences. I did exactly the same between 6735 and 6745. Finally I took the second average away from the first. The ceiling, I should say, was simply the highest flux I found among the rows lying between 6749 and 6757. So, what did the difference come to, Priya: 0.21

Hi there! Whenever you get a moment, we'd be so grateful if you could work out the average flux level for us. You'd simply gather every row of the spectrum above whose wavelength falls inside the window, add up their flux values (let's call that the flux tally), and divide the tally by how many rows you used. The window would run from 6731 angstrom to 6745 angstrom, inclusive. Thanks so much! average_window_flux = 5.18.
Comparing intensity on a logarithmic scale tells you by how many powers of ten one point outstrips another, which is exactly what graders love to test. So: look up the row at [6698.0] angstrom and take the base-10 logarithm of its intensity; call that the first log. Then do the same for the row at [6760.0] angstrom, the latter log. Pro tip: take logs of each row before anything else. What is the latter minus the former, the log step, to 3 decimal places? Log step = 0.039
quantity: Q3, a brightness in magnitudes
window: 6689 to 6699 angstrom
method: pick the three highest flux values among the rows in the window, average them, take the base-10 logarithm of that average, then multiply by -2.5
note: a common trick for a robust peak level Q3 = -1.78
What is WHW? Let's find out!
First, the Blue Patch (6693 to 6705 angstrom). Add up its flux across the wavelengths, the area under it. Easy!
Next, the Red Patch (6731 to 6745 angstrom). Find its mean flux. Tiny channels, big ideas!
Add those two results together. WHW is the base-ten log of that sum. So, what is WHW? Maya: 1.81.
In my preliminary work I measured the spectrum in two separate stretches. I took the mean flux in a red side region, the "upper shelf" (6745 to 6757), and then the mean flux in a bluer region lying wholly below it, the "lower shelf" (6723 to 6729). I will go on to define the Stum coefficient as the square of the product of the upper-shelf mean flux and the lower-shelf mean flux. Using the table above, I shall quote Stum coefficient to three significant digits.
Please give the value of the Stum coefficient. 636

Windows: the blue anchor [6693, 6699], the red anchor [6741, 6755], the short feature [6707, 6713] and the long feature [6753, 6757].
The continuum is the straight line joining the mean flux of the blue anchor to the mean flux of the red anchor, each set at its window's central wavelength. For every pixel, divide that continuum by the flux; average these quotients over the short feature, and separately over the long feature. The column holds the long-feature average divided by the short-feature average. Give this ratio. 1.04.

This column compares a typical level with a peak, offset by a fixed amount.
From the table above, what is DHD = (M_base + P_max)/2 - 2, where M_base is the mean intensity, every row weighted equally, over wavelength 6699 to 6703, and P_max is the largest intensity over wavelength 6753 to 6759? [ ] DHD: 3.19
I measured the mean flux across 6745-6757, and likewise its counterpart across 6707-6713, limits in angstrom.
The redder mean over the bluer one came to 1.02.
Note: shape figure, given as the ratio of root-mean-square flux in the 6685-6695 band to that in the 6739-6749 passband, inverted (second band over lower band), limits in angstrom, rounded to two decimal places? 1.03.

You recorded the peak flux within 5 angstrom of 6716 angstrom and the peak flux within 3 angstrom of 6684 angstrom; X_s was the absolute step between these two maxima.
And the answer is 0.05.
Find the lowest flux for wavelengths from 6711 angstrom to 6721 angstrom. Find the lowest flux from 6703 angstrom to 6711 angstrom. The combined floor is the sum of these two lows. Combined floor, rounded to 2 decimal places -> 9.54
